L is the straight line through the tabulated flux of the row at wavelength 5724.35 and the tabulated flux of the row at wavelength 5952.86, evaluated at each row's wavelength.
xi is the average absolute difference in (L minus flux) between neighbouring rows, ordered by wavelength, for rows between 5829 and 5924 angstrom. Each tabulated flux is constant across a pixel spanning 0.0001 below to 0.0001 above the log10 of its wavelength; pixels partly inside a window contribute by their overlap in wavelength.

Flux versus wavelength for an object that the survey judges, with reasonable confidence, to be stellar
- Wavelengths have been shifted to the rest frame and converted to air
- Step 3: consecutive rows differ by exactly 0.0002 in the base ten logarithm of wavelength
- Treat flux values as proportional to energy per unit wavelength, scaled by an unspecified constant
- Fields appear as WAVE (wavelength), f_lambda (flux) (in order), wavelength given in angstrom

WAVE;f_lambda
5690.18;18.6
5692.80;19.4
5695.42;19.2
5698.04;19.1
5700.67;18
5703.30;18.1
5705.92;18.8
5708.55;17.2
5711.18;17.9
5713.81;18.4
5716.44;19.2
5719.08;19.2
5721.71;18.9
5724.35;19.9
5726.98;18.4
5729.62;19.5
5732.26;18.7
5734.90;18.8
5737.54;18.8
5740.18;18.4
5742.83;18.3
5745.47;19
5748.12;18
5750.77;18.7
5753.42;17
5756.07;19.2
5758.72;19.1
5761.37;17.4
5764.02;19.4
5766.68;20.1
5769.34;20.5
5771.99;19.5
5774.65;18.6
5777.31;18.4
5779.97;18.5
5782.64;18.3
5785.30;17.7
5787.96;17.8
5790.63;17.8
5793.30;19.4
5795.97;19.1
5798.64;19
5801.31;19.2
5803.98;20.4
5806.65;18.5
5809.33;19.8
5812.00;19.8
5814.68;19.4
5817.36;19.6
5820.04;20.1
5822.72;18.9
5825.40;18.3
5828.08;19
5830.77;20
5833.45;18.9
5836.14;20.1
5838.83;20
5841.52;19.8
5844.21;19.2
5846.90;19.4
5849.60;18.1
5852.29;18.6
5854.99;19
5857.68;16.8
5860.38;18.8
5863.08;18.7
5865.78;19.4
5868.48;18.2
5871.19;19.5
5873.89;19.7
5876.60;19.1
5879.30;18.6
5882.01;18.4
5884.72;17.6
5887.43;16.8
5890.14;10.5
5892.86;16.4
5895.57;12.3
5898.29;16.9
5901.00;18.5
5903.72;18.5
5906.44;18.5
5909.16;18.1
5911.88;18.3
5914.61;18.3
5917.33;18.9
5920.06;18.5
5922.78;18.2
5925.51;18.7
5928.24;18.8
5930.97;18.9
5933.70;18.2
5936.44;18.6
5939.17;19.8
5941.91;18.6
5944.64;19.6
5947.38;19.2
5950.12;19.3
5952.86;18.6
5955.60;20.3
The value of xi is 1.19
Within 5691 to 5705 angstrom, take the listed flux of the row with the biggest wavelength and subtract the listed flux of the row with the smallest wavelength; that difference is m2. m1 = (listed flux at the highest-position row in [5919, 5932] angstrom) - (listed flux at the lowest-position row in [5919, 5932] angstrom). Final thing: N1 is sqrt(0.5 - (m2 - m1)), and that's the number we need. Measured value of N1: 1.5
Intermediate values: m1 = 0.4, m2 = -1.3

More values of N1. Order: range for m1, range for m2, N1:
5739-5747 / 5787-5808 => 0.6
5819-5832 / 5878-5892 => 2.9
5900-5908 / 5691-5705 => 1.3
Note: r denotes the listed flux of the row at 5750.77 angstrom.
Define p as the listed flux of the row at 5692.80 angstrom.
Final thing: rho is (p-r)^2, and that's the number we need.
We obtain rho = 0.5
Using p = 19.4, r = 18.7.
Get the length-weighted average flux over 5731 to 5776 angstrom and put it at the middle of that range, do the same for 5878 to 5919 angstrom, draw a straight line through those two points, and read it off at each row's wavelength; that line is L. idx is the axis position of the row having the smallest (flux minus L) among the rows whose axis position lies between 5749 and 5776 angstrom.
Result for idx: 5753.42 angstrom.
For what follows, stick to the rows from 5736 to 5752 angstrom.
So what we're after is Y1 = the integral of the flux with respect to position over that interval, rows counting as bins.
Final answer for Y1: 297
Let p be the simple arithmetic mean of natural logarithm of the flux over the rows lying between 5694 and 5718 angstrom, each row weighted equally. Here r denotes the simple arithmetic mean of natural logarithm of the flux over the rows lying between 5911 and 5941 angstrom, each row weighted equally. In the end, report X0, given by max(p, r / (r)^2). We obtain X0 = 2.91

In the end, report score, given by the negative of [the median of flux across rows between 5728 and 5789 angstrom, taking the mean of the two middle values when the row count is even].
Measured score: -18.7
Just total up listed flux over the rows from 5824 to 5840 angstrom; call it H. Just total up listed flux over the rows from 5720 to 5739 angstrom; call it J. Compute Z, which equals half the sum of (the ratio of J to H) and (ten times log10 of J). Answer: 11.2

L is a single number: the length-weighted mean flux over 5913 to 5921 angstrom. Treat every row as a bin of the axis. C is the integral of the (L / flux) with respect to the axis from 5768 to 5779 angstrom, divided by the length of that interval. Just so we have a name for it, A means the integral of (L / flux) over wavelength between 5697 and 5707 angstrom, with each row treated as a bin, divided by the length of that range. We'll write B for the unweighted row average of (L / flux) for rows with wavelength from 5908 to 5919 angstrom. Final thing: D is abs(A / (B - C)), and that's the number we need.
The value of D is 24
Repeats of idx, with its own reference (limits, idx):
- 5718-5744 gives 5726.98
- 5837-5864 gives 5857.68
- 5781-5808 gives 5785.30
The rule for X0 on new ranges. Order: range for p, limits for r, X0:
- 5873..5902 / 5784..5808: 2.81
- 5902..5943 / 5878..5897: 2.92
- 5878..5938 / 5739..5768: 2.86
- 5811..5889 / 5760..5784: 2.94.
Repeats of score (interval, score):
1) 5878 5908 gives -17.6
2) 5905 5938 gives -18.5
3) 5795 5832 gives -19.3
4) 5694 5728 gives -18.8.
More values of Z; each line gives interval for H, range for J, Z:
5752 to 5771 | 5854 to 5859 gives 7.9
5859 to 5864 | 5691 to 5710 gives 12.3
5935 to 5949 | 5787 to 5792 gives 7.9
